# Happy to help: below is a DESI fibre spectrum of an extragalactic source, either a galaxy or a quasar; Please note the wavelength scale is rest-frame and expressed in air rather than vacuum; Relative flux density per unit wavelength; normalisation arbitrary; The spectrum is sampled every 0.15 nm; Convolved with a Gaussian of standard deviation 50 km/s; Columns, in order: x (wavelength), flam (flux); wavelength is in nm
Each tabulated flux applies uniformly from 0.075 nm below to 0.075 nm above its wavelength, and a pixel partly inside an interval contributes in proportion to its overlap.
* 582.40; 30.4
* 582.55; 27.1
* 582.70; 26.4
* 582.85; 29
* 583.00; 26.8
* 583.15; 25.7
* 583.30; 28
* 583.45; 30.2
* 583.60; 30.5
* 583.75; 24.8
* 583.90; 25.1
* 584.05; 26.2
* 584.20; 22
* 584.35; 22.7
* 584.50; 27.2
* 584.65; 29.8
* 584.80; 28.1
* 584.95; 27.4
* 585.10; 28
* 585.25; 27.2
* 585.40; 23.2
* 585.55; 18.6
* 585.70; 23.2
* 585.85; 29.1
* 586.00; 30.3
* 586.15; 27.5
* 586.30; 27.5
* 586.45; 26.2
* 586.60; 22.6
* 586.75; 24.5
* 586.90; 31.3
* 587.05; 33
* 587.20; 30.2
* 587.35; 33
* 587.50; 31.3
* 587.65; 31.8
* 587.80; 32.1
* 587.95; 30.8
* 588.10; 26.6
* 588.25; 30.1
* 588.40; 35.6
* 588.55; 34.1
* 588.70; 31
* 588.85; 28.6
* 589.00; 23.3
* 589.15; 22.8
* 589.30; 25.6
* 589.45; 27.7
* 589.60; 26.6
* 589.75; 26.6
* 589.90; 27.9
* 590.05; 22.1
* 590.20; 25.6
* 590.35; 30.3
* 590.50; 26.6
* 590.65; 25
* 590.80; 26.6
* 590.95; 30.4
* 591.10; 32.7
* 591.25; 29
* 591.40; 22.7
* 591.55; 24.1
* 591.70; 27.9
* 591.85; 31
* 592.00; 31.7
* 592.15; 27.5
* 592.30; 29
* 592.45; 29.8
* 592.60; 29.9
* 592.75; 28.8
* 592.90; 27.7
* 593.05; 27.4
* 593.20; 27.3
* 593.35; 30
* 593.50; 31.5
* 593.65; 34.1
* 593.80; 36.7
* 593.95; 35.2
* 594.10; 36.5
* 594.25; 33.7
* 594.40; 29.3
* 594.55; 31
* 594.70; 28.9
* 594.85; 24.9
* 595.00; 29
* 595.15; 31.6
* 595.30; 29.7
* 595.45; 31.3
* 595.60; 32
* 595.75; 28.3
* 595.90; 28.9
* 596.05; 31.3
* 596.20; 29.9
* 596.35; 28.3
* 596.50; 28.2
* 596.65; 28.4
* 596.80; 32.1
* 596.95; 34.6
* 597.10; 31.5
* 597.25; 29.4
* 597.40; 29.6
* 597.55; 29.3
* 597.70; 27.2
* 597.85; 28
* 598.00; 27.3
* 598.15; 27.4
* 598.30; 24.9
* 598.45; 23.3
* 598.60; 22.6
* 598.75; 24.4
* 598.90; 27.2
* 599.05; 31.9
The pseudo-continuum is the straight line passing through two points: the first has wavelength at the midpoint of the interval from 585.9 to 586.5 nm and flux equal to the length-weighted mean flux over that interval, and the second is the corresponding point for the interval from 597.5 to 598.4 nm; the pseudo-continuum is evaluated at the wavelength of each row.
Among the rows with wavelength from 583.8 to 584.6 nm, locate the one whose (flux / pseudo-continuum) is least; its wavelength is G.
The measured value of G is 584.20 nm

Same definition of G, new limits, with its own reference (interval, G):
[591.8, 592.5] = 592.15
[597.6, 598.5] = 598.45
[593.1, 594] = 593.20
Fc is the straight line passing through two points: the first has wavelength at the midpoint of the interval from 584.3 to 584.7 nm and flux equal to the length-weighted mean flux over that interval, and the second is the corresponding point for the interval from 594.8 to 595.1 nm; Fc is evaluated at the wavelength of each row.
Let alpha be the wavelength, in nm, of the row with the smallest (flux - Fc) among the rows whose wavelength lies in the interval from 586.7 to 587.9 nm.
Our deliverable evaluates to 586.75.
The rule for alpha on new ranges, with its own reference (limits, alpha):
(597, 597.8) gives 597.70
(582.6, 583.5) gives 583.15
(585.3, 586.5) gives 585.55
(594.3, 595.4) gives 594.85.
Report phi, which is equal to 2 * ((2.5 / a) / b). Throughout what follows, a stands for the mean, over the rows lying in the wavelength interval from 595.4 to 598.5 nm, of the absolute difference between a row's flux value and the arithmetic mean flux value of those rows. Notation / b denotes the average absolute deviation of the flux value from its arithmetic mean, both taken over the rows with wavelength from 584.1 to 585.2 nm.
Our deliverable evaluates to 1.1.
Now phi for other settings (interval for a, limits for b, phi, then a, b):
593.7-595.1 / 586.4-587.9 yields 0.5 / 3.4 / 3.1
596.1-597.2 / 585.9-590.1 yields 0.8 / 2.0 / 3.1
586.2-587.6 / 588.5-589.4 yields 0.4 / 3.2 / 3.7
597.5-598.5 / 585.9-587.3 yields 1.2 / 1.5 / 2.7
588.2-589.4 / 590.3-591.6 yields 0.5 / 3.8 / 2.8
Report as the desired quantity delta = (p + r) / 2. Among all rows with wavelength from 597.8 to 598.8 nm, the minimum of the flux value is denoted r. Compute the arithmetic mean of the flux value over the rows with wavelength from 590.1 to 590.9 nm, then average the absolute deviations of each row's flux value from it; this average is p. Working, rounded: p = 1.4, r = 22.6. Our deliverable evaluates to 12.0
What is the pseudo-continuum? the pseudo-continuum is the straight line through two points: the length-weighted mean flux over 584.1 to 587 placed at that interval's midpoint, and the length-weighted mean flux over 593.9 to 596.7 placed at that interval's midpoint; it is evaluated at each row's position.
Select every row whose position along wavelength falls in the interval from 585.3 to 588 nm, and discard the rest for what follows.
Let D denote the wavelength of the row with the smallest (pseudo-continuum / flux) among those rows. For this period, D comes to 587.05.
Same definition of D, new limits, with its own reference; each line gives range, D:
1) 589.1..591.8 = 591.10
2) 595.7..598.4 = 596.95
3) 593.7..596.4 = 593.80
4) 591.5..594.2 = 593.80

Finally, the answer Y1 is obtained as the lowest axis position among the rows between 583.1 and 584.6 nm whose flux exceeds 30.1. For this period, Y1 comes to 583.45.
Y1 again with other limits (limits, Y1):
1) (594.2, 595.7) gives 594.25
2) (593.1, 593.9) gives 593.50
